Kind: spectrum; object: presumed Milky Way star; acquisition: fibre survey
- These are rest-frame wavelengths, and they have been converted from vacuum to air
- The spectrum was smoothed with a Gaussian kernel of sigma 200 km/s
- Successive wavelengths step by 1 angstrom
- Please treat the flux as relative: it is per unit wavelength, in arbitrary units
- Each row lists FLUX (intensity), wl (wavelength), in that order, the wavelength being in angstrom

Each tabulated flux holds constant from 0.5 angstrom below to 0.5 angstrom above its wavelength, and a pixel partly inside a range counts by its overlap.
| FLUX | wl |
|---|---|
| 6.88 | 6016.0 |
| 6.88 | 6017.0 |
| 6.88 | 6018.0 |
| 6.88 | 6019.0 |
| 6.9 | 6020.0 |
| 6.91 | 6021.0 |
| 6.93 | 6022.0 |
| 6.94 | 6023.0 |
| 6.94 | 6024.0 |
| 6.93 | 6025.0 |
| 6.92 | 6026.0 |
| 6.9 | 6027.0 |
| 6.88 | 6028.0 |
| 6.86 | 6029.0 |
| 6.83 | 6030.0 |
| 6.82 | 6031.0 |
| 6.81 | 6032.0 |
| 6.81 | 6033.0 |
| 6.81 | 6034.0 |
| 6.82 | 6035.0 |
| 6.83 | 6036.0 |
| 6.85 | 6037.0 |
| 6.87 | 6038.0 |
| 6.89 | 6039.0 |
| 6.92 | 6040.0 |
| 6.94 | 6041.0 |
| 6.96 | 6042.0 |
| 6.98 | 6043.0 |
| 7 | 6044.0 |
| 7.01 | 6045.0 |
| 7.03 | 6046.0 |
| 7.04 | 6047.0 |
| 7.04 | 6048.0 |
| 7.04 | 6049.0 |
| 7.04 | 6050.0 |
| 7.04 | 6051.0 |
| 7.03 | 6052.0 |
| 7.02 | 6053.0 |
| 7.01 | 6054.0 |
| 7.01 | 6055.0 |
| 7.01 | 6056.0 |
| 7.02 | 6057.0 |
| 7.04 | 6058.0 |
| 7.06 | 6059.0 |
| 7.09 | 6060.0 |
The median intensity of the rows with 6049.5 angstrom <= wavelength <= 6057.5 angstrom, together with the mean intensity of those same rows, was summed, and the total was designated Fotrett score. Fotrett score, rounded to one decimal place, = 14.0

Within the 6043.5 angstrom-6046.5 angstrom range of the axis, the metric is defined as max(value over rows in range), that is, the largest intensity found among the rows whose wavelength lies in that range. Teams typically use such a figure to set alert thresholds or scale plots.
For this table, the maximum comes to 7.03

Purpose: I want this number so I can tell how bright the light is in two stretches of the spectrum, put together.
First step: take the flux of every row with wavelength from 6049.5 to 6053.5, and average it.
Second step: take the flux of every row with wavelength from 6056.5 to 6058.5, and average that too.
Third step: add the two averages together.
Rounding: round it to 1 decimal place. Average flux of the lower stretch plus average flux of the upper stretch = 14.1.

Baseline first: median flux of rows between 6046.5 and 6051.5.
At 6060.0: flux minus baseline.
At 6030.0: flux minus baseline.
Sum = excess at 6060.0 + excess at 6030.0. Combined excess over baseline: -0.16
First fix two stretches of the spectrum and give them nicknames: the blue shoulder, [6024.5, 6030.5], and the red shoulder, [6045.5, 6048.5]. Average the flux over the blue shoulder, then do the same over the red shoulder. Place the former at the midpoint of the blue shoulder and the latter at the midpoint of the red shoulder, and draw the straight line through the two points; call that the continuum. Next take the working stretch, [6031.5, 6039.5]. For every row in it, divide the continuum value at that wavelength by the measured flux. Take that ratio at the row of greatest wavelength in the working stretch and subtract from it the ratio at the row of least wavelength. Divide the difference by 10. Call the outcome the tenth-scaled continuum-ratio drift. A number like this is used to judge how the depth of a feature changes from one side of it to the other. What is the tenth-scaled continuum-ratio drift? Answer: -0.0004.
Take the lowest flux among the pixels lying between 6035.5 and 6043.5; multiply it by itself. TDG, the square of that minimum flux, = 46.6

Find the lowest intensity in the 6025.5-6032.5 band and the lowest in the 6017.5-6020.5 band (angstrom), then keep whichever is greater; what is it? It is 6.88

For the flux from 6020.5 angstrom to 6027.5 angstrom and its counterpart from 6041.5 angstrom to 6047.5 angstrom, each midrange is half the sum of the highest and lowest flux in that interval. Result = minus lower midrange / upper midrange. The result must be -0.99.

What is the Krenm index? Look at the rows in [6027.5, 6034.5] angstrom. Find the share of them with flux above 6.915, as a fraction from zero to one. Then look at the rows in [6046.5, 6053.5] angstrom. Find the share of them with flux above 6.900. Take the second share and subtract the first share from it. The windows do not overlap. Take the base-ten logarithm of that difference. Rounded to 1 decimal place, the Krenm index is 0.0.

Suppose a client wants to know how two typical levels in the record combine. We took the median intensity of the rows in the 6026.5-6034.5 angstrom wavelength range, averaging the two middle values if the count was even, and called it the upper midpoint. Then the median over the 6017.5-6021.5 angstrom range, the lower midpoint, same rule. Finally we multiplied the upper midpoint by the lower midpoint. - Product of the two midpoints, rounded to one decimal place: 47.0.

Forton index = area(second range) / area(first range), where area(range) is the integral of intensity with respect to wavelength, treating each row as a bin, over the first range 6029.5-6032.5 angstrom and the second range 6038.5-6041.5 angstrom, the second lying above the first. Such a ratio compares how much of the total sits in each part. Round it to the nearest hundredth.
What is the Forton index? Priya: 1.01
